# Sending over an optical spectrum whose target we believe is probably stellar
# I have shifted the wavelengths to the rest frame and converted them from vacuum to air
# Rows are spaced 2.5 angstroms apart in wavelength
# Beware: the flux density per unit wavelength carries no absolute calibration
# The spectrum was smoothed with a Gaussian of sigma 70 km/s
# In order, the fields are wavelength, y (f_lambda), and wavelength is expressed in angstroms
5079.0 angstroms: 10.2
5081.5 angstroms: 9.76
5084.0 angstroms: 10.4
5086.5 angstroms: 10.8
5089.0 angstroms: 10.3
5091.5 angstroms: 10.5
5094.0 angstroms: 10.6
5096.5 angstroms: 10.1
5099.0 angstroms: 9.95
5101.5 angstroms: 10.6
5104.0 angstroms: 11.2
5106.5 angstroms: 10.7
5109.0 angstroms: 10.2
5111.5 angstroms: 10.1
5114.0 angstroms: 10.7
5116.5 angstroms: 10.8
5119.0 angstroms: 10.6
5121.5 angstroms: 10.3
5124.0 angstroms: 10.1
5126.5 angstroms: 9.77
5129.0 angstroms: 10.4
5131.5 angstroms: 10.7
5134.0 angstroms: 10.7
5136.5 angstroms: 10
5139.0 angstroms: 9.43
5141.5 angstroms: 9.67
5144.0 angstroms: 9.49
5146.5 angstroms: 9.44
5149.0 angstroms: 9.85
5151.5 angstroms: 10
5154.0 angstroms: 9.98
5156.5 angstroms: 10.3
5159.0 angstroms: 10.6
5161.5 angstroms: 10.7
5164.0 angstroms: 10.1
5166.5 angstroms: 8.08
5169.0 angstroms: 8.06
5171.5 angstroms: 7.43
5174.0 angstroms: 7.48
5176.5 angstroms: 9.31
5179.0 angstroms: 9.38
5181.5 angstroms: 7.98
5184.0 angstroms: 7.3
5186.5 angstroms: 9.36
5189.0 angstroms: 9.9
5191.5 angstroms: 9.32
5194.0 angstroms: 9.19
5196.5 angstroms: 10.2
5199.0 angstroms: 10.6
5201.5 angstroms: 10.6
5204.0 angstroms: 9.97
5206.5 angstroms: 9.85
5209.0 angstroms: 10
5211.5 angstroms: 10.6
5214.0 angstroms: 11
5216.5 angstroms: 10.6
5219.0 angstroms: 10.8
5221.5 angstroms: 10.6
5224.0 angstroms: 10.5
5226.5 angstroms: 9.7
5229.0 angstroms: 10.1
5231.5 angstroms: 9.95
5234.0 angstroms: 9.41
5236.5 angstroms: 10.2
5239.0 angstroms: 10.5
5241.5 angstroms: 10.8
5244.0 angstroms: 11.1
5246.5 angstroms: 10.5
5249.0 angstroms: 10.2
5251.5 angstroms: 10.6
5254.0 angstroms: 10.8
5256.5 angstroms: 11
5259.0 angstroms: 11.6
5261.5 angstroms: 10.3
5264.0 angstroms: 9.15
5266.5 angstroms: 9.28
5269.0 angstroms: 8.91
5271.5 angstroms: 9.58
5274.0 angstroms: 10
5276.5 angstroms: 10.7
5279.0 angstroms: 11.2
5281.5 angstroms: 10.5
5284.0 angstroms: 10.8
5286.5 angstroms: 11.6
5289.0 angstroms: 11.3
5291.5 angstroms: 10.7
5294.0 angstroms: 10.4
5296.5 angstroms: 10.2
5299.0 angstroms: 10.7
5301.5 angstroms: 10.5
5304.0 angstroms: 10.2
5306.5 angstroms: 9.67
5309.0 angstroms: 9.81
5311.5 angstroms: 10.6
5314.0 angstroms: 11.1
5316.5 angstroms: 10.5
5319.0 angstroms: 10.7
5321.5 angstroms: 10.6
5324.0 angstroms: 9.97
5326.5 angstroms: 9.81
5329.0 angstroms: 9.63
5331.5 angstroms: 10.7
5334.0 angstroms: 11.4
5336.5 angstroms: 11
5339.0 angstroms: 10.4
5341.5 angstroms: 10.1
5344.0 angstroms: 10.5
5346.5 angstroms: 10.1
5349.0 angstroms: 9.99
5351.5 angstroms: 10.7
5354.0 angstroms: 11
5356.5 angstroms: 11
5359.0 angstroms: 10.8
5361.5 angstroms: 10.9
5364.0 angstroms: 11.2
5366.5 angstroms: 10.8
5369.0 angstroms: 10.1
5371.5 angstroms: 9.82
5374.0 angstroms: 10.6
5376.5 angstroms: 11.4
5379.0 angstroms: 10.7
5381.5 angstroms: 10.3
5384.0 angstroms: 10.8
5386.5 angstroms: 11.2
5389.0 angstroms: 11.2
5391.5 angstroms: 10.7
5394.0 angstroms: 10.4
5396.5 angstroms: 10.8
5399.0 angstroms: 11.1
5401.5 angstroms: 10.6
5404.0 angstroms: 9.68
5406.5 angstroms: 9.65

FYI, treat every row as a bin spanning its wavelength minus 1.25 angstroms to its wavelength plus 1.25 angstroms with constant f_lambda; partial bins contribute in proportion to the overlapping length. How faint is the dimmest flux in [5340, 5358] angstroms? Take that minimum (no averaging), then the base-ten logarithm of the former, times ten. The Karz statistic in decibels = 10.00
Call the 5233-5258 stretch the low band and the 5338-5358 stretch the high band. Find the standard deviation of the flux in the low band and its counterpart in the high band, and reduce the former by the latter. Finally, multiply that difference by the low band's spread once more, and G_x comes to 0.04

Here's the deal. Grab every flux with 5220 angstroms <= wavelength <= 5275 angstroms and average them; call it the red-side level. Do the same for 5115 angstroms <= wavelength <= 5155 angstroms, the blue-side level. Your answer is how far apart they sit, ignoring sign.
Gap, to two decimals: 0.14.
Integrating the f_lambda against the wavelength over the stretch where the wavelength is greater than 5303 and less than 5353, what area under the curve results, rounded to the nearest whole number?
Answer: 519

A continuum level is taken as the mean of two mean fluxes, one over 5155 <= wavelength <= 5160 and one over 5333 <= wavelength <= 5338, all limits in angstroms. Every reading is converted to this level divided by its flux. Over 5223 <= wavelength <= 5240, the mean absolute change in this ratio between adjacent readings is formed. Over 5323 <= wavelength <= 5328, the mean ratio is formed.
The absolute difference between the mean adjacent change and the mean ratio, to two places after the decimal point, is 1.04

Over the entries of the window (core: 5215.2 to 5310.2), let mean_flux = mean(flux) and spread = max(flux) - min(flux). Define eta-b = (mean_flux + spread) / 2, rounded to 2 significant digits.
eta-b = 6.5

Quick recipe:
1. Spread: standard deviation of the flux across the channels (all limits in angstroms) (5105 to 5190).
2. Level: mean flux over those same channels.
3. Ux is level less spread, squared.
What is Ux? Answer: 75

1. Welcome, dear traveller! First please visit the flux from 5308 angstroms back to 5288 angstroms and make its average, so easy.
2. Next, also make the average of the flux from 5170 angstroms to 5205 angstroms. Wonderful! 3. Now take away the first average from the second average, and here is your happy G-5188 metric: -1.3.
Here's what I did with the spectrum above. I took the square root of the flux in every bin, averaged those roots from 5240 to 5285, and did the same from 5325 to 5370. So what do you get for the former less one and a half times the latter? -1.65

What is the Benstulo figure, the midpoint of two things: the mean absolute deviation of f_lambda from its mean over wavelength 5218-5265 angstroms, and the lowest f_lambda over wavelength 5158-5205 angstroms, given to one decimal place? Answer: 3.9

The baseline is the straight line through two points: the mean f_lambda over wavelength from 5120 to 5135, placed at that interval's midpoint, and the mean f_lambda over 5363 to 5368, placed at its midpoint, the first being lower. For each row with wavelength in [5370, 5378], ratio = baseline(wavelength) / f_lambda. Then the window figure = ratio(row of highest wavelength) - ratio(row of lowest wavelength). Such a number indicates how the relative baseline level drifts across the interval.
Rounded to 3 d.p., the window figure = -0.154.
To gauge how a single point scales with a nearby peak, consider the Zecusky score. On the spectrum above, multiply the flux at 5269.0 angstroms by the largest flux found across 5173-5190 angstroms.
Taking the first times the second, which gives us 88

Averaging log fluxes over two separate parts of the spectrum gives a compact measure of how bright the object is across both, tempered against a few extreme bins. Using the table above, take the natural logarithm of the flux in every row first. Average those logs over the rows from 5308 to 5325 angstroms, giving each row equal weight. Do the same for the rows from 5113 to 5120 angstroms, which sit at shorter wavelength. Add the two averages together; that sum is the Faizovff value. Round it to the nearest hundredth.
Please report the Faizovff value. 4.72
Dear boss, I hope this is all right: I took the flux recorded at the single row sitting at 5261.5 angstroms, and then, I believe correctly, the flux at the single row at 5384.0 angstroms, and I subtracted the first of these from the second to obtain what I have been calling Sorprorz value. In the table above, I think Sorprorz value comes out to 0.50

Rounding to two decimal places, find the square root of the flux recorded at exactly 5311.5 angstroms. 3.26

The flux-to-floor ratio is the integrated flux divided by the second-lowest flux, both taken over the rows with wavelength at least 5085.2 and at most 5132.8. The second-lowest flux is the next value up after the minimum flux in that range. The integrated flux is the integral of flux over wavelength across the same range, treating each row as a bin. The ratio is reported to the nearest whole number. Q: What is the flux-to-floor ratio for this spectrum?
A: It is 50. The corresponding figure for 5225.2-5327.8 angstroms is 116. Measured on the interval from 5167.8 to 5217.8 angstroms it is 63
